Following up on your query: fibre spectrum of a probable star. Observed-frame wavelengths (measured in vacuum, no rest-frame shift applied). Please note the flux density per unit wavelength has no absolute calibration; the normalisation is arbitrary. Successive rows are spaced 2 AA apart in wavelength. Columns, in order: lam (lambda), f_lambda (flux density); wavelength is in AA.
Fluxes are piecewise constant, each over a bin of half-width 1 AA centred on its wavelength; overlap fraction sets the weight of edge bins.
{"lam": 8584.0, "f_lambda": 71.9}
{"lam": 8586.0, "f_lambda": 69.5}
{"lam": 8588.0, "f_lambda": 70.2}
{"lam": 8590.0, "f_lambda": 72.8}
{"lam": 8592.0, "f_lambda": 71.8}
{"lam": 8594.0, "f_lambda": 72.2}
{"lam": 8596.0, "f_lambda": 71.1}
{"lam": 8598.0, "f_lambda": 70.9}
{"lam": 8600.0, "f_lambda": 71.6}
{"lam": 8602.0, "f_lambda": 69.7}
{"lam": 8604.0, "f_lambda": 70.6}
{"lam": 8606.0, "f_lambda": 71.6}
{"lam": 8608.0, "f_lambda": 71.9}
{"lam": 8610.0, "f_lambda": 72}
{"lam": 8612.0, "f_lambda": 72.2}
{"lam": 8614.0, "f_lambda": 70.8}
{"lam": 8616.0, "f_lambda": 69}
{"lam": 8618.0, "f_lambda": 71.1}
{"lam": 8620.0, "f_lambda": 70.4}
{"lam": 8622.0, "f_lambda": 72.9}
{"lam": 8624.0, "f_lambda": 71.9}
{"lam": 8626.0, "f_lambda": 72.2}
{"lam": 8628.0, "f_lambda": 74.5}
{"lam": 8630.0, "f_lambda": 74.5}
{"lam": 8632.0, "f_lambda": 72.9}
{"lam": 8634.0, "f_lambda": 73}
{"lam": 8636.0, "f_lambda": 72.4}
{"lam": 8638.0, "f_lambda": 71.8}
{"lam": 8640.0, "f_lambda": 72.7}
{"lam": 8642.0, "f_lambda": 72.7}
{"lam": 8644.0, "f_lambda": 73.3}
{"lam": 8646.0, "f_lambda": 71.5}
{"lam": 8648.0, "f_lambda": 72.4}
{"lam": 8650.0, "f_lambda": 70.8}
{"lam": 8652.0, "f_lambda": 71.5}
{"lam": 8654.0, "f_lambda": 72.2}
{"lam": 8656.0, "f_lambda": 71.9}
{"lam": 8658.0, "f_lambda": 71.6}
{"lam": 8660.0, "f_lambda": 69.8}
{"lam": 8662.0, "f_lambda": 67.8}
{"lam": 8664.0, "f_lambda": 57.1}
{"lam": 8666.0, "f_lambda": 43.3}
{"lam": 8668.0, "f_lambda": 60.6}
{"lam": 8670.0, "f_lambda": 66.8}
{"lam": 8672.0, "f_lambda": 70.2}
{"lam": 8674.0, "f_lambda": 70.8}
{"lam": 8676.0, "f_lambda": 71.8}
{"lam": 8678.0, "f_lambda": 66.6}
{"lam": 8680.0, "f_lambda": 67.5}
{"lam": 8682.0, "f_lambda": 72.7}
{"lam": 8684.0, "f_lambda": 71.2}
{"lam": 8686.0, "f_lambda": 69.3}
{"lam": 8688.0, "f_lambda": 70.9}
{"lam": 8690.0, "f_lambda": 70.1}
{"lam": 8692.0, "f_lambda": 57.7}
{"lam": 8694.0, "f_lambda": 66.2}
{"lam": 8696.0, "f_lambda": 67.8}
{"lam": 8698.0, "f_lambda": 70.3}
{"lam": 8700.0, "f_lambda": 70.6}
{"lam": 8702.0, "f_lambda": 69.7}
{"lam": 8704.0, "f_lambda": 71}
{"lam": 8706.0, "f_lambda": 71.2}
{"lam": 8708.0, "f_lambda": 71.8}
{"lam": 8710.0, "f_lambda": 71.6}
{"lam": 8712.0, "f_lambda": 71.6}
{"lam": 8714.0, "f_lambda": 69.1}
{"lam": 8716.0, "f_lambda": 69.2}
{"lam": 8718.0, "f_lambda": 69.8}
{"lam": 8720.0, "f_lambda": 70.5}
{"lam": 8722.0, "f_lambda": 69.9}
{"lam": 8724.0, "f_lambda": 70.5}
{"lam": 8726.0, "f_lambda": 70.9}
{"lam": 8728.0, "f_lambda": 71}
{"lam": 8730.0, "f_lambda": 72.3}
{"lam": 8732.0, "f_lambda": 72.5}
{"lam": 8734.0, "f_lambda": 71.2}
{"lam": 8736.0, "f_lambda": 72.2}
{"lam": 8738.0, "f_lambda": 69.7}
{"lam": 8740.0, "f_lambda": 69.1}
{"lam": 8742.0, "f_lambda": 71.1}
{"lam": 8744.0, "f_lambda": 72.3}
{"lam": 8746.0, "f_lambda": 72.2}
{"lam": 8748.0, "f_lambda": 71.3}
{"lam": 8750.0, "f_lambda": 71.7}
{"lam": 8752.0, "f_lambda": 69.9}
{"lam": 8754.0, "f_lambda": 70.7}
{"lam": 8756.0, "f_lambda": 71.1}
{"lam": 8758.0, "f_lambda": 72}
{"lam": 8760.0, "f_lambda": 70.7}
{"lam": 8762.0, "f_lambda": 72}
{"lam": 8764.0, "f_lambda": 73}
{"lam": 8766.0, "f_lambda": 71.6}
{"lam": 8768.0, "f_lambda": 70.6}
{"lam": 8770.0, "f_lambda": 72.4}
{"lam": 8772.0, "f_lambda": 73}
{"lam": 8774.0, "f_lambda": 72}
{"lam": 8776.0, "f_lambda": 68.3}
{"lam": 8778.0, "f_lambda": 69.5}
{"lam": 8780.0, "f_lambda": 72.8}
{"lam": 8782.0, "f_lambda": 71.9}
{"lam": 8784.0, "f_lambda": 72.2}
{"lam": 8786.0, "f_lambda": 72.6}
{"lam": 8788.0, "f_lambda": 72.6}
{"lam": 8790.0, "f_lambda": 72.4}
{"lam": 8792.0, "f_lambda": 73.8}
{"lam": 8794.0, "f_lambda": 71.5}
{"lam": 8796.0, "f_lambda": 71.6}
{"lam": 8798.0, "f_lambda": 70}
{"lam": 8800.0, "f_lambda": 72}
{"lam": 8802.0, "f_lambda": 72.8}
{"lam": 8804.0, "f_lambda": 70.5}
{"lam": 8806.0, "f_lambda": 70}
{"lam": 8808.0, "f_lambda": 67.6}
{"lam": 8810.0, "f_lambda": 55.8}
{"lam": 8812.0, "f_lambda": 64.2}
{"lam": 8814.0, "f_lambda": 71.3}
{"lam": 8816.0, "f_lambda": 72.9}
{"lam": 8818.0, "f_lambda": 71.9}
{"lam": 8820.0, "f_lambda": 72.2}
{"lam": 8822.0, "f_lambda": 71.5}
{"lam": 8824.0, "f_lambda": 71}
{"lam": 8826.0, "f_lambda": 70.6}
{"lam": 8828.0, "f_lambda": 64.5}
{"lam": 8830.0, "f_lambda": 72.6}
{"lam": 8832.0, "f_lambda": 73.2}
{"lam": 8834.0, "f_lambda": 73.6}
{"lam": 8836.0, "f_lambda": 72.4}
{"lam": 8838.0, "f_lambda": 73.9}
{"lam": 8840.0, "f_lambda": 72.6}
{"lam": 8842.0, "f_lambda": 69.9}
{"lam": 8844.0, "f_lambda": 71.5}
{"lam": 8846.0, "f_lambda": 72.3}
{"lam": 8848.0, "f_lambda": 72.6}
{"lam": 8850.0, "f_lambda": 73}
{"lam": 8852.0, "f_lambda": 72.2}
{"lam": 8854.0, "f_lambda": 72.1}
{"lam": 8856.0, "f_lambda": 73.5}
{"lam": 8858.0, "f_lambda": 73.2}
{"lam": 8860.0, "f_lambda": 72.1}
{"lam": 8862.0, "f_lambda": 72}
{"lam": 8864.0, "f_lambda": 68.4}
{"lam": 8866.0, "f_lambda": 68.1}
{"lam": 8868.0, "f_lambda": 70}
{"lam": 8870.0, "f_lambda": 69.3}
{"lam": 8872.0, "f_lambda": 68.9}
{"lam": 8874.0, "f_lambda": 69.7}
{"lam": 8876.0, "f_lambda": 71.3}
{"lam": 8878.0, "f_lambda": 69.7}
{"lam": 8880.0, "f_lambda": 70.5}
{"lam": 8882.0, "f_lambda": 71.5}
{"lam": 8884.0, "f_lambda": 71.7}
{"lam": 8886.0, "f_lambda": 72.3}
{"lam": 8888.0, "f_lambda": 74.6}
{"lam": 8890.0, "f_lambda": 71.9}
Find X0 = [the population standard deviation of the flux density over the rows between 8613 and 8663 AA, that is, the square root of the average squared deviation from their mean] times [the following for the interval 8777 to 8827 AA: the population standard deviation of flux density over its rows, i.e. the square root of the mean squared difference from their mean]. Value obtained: 5.4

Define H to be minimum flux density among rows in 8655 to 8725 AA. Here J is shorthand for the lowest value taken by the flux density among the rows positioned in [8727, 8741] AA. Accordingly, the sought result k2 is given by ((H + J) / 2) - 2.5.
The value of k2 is 53.7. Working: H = 43.3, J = 69.1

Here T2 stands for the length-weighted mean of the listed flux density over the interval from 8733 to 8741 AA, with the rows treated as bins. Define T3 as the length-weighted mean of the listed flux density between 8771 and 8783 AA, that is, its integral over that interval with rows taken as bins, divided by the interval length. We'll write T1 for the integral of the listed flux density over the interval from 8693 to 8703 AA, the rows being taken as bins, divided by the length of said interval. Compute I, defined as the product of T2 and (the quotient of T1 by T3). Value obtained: 68.2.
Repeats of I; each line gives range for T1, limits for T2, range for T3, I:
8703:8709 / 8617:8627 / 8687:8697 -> 76.9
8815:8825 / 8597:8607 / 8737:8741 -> 73.4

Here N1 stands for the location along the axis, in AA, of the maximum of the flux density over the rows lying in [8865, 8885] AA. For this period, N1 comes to 8884.0 AA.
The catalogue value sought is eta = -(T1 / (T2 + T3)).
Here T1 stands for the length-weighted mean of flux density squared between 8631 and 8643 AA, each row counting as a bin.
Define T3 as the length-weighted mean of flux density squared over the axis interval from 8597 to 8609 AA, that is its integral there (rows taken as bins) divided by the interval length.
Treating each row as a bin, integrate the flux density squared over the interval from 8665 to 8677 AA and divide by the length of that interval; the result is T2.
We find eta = -0.57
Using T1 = 5268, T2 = 4184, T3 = 5049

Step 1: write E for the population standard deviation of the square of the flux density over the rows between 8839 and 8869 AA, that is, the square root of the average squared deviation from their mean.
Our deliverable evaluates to 230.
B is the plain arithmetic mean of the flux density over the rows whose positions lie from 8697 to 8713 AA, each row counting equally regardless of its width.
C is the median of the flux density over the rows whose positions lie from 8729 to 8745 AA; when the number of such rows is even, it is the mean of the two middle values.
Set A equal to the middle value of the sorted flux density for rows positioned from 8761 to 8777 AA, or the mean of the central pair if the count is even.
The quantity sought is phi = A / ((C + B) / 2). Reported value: 1.01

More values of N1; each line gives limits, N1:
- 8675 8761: 8682.0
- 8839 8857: 8856.0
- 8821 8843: 8838.0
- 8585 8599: 8590.0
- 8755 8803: 8792.0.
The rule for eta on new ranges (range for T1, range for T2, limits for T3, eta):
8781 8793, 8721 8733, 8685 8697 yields -0.55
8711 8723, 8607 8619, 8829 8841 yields -0.47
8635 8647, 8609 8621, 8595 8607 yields -0.52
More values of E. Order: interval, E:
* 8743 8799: 168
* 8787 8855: 451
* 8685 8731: 375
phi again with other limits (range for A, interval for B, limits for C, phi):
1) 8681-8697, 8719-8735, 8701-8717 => 0.98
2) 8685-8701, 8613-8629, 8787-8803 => 0.97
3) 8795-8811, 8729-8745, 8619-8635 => 0.97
